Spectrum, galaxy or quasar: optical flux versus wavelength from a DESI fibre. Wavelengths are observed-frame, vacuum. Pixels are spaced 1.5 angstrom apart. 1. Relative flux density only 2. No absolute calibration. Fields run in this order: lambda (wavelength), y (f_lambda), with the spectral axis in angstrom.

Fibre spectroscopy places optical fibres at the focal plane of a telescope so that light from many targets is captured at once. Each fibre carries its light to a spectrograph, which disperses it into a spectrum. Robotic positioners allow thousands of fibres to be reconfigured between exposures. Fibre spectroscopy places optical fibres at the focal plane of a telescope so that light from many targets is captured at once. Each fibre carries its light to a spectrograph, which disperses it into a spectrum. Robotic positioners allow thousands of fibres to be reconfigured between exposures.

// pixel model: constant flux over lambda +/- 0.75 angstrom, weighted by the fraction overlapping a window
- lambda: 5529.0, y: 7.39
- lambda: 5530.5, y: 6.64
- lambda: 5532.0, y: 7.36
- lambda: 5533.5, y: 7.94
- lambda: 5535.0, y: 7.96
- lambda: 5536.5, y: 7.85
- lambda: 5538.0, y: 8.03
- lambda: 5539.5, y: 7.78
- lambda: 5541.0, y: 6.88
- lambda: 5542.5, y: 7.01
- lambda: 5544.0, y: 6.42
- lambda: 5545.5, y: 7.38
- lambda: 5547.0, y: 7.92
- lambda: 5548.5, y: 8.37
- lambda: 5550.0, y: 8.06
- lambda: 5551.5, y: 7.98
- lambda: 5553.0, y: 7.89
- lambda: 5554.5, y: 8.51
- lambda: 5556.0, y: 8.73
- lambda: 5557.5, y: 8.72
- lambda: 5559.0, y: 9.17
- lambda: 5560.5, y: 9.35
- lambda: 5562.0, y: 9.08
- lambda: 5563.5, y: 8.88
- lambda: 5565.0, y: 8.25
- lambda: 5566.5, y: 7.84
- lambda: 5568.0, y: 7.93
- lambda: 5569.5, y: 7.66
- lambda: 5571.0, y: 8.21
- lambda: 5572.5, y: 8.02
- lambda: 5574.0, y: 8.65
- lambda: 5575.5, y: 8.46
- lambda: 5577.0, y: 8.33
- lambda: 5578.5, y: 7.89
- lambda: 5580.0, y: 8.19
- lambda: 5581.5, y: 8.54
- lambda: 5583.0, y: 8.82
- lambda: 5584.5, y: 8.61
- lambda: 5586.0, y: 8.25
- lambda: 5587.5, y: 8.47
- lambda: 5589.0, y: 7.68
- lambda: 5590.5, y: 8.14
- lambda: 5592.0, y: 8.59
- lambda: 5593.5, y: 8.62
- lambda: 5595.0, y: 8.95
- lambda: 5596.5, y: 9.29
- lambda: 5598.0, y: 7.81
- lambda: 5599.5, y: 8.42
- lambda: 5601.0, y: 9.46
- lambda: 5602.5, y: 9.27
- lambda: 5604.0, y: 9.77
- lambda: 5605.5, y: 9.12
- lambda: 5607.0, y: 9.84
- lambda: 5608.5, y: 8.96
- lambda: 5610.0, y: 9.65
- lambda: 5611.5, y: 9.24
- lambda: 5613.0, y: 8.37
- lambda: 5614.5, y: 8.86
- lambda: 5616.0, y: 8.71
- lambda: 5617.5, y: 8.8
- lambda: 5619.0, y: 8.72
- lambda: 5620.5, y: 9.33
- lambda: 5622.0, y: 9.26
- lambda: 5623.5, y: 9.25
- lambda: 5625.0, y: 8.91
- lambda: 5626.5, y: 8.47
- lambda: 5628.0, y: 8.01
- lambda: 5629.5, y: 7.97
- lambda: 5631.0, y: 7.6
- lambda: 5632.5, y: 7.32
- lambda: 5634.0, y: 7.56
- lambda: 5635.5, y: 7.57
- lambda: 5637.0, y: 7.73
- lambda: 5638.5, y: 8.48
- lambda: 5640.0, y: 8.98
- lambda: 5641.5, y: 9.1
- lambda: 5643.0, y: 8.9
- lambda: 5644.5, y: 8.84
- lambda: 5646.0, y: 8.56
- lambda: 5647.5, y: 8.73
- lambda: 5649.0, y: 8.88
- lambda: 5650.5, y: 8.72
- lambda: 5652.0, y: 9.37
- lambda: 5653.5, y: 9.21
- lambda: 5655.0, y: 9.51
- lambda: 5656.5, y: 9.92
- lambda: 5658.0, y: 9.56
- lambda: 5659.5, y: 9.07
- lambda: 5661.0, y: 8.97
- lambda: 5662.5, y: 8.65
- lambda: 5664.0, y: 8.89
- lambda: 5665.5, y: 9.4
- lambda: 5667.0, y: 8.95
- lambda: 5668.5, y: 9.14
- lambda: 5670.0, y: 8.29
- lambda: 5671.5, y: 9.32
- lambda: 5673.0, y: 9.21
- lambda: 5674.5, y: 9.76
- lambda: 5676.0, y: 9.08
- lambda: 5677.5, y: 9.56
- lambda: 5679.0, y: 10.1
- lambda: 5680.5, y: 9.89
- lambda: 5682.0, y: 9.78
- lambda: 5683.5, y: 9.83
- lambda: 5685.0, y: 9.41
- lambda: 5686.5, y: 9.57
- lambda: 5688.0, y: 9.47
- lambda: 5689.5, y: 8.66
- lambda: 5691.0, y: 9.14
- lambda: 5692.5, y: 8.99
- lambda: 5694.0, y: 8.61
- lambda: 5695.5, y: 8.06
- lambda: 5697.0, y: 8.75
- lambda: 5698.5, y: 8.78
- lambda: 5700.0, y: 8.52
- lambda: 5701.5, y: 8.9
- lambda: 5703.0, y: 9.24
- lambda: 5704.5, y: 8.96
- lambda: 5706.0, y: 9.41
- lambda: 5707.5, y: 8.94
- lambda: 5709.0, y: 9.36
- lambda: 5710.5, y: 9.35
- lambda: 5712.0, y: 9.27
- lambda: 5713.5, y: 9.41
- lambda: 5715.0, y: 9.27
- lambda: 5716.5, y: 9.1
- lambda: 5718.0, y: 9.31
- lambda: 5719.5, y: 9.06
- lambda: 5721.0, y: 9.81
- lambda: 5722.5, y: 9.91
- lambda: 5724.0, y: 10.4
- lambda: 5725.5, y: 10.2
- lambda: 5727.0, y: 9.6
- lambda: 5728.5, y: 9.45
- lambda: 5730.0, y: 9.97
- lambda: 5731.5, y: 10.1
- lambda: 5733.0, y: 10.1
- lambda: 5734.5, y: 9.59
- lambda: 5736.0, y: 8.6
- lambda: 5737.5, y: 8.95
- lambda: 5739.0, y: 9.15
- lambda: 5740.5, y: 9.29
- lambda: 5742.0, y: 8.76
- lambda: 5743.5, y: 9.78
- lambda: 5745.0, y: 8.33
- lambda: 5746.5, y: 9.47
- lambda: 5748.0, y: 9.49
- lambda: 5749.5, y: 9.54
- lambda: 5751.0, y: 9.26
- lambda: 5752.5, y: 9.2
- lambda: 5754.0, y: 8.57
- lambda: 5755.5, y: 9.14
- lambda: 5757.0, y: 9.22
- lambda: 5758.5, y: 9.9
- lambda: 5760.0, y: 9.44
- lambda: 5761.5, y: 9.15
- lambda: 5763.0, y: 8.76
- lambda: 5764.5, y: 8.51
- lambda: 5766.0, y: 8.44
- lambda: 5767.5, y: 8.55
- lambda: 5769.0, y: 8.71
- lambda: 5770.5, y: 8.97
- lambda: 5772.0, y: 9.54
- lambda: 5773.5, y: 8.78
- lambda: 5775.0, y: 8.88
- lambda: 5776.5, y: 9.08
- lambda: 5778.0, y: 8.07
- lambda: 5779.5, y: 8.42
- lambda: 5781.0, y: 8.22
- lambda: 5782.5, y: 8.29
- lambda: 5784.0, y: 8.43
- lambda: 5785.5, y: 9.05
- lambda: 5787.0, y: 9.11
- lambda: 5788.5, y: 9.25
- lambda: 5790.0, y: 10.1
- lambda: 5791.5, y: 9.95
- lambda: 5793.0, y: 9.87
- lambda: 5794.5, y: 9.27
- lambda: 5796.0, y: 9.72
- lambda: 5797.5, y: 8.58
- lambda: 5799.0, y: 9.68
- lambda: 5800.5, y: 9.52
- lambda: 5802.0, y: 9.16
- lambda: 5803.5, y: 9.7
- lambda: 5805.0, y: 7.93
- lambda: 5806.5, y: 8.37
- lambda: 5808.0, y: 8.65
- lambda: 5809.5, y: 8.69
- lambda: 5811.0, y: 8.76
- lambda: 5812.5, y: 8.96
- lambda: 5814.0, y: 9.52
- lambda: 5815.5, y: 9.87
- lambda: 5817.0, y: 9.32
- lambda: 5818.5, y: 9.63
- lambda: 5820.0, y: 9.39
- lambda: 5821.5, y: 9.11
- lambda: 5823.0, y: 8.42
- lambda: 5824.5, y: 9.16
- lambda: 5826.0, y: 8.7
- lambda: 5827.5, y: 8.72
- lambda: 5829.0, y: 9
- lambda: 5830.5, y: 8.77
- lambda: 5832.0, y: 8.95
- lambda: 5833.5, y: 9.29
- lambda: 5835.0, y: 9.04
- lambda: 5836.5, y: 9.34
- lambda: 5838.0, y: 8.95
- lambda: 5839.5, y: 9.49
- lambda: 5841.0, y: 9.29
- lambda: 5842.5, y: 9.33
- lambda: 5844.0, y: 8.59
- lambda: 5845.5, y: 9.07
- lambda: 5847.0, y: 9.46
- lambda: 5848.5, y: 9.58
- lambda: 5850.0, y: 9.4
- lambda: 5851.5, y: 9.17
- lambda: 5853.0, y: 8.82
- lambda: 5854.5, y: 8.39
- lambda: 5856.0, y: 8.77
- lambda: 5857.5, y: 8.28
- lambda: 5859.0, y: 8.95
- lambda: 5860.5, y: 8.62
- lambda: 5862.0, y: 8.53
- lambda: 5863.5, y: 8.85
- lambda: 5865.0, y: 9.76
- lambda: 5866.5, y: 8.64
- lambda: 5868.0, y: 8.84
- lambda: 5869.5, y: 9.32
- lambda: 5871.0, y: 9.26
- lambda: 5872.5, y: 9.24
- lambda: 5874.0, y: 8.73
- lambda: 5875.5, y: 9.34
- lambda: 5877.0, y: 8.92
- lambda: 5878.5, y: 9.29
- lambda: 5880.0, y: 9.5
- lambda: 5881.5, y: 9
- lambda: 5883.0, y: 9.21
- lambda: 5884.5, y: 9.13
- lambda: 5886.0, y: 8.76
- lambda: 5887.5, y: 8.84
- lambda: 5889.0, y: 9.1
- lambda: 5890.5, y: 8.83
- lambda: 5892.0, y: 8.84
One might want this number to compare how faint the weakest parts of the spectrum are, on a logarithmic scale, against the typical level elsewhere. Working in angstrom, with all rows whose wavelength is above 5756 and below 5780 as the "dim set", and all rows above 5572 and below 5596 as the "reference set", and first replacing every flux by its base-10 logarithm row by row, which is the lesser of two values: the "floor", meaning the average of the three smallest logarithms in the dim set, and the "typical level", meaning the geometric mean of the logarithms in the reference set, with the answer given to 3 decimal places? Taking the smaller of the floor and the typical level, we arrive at 0.920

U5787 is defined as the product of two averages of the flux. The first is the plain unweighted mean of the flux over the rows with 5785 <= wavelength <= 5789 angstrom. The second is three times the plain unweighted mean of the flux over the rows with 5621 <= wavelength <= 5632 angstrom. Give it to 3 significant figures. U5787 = 233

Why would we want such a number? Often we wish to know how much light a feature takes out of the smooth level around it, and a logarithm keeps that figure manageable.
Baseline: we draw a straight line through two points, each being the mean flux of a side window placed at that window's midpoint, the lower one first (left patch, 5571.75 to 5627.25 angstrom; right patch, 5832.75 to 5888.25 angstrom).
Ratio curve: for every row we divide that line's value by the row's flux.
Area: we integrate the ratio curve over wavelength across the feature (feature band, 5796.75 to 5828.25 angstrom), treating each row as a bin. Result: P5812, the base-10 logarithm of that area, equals 1.5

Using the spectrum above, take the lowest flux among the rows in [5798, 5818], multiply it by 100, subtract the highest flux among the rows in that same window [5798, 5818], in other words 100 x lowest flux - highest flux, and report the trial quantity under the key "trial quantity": 783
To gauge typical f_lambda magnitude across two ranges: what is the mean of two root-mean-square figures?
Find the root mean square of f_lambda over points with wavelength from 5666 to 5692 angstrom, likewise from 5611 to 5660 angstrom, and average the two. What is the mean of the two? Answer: 9.05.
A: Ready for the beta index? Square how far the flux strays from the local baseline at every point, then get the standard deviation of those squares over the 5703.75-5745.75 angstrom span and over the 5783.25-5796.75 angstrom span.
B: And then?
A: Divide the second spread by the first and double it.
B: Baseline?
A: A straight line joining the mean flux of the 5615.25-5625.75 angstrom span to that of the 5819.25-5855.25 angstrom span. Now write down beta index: 1.6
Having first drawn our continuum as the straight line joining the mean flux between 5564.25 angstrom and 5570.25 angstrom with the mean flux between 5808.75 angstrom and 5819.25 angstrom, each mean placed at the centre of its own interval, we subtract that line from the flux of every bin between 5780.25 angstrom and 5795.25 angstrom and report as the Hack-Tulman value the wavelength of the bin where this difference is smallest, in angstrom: 5781.0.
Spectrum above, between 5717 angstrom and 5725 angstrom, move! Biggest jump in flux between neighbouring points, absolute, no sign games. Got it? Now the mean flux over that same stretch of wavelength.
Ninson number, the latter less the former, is 8.9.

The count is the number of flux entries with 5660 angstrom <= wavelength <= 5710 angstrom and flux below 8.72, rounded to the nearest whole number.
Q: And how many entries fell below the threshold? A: 6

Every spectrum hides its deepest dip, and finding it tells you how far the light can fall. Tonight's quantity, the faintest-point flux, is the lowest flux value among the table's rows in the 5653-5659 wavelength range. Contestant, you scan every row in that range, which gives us 9.21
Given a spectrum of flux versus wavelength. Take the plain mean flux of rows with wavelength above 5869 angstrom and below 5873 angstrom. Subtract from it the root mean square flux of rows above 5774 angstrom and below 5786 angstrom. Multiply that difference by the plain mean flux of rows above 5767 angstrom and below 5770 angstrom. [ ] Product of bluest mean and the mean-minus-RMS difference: 6.1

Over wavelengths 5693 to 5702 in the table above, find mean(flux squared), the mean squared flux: 74.1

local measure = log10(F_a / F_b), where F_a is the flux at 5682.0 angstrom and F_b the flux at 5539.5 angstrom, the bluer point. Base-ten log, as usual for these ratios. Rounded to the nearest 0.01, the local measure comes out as 0.10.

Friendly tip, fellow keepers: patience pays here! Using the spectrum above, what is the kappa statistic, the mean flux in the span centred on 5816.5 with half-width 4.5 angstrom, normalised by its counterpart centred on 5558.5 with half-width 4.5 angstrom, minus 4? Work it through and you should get -2.94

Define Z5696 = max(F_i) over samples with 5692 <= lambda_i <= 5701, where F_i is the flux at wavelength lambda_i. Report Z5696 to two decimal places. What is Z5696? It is 8.99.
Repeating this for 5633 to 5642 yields 9.10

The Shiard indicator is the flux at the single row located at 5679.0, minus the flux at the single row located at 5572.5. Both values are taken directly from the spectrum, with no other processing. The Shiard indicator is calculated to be 2.1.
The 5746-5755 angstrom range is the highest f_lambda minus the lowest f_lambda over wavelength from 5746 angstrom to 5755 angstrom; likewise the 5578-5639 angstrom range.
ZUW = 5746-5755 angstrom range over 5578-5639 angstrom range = 0.38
